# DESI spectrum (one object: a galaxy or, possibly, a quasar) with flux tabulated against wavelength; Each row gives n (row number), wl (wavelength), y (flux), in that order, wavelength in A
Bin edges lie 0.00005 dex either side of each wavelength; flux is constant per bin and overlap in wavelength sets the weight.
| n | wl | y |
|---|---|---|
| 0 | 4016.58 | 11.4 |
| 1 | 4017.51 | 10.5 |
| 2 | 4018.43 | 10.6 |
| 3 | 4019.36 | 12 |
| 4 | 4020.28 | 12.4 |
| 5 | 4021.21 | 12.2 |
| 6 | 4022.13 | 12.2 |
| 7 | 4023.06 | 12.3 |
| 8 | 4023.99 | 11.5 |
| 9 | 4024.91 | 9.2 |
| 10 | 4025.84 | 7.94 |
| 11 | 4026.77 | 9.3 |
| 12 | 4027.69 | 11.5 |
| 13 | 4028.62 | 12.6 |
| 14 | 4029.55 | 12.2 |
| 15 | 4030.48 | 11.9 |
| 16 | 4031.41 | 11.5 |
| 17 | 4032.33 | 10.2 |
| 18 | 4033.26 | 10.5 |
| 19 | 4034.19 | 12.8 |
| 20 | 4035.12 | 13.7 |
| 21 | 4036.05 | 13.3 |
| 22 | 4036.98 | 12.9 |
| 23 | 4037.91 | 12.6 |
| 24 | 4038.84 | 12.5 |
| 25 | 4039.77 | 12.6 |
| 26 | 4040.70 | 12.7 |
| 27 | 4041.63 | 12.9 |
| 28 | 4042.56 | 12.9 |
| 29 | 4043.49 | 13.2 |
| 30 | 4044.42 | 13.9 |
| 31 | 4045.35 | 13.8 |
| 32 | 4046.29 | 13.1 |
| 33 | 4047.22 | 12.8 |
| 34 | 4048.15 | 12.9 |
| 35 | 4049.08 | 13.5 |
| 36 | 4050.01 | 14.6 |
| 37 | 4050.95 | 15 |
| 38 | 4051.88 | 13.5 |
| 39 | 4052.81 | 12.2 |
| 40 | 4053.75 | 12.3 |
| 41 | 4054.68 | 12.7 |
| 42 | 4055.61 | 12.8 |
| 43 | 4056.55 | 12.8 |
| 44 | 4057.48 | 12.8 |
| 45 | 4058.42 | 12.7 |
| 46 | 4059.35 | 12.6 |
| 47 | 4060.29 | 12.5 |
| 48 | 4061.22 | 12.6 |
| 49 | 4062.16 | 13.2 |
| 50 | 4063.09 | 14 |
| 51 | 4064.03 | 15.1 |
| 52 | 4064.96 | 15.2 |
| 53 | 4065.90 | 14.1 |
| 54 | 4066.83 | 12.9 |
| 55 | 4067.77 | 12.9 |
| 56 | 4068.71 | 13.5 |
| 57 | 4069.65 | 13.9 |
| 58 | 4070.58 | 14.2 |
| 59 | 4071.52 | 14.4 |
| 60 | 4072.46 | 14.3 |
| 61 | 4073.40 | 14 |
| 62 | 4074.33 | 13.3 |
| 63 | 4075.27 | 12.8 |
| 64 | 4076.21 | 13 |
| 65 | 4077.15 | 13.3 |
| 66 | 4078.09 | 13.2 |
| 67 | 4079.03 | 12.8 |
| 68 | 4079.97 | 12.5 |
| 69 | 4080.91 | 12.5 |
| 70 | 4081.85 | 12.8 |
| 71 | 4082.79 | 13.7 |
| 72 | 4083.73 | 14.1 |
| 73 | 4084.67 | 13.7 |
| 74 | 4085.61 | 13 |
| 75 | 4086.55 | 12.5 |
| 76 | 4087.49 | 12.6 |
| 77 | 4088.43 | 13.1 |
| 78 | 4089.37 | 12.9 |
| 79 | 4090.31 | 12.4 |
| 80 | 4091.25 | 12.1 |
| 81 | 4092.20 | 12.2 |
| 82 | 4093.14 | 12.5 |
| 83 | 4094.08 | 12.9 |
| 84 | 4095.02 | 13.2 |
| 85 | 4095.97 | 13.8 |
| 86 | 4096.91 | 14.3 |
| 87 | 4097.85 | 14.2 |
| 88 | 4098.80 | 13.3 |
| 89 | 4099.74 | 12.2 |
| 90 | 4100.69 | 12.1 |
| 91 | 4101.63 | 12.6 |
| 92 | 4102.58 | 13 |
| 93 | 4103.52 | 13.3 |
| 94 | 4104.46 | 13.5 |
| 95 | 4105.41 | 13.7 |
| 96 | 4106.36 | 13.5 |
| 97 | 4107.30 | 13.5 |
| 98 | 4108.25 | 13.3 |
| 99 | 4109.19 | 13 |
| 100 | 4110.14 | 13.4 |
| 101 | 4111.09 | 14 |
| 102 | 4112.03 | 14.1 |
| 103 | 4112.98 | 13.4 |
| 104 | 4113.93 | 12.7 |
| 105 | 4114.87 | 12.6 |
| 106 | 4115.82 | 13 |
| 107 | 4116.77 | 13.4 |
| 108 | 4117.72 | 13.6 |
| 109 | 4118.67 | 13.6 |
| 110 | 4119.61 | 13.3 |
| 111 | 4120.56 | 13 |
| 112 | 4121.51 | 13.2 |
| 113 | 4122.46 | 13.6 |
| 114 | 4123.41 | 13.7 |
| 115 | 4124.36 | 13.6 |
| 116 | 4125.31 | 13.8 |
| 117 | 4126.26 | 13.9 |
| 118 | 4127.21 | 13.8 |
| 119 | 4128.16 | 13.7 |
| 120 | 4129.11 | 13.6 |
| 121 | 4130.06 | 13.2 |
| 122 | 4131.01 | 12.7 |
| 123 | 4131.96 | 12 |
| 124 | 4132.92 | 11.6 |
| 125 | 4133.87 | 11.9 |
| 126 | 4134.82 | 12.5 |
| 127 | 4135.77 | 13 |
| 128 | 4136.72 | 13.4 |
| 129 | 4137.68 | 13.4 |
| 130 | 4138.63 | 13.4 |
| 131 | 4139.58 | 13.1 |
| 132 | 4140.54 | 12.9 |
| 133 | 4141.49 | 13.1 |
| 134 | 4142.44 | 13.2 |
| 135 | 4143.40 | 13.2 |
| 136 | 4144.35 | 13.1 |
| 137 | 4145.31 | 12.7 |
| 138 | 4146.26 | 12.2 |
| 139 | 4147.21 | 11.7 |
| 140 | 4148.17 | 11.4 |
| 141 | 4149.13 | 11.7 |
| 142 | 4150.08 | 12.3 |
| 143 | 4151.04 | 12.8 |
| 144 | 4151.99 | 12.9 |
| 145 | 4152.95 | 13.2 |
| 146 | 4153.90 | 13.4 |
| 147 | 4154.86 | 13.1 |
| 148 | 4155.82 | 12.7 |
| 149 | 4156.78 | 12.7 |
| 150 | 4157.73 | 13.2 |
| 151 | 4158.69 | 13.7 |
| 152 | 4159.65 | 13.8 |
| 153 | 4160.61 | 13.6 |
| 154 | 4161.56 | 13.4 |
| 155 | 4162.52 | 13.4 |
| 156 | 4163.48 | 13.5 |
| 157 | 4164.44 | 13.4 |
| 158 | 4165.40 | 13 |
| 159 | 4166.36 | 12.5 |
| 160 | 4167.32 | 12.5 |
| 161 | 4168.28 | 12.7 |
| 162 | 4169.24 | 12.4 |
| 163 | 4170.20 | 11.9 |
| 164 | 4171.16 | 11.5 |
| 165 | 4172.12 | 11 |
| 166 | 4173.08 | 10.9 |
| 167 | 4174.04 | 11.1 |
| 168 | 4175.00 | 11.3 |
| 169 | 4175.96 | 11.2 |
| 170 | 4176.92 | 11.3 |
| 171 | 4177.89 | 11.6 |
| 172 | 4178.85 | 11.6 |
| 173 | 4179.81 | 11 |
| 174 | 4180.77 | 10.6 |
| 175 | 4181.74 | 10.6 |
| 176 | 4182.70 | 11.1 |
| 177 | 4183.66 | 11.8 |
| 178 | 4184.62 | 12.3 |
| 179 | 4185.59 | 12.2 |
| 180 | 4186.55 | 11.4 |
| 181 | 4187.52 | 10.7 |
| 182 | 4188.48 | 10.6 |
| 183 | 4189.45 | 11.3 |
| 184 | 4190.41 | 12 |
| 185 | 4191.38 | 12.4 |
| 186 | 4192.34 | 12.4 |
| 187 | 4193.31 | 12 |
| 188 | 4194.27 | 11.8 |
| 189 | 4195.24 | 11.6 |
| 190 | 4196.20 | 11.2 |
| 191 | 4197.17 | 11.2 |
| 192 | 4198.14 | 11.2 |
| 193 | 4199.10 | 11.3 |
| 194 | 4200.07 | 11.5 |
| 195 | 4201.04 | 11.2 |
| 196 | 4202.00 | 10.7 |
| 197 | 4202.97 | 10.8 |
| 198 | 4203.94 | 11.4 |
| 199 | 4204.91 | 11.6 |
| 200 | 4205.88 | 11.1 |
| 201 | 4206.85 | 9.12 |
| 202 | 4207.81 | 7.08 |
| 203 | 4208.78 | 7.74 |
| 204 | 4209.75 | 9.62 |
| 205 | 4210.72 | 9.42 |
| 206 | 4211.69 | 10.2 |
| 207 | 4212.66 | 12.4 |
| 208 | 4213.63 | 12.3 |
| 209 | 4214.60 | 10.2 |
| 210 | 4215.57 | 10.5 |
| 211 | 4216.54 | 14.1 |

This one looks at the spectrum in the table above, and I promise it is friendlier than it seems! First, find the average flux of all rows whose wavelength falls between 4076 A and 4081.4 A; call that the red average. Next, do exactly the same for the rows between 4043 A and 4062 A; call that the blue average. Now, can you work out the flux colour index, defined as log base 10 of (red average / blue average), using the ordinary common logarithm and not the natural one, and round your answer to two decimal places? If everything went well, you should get -0.01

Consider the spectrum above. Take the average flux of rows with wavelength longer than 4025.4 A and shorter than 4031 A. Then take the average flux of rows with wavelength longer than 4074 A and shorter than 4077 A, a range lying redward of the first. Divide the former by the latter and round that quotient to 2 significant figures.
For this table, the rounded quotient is 0.84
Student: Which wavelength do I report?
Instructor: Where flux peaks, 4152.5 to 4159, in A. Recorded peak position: 4158.69 A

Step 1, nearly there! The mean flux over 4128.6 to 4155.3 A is 12.7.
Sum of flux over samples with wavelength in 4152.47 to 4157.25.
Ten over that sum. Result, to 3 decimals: 0.154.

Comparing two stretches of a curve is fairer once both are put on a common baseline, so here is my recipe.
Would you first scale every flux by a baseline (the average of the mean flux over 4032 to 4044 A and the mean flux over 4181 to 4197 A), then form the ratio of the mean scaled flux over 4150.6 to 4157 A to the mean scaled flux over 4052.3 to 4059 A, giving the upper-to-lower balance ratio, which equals 1.03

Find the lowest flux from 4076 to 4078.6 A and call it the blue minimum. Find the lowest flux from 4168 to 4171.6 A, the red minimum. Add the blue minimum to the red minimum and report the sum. 24.5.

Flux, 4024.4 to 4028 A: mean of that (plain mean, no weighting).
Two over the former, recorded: 0.21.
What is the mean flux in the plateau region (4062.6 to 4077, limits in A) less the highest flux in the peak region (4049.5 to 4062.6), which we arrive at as -1.2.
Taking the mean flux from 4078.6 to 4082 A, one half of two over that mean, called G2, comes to 0.079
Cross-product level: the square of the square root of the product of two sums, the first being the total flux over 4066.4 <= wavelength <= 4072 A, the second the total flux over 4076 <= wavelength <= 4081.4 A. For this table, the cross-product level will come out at 6323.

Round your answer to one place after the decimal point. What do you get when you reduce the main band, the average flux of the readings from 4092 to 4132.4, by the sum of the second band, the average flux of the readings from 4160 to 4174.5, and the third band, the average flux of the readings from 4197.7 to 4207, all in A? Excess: -10.2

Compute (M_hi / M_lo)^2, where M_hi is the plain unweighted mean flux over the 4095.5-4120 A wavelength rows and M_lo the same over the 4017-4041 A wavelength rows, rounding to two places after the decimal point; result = 1.30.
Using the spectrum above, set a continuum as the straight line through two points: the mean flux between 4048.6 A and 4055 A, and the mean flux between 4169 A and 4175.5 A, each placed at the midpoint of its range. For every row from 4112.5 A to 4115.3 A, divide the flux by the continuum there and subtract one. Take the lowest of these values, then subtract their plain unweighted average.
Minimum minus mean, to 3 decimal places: -0.023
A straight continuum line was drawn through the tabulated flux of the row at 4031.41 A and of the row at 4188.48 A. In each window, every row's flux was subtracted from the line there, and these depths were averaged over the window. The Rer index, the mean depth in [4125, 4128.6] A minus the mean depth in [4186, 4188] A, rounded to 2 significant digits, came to -2.4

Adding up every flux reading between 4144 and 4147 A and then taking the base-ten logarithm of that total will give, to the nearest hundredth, 1.58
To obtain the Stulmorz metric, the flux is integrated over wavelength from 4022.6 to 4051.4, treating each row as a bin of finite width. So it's 355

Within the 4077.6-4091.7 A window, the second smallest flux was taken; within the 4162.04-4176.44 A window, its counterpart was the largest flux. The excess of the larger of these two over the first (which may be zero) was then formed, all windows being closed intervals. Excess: 1.1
